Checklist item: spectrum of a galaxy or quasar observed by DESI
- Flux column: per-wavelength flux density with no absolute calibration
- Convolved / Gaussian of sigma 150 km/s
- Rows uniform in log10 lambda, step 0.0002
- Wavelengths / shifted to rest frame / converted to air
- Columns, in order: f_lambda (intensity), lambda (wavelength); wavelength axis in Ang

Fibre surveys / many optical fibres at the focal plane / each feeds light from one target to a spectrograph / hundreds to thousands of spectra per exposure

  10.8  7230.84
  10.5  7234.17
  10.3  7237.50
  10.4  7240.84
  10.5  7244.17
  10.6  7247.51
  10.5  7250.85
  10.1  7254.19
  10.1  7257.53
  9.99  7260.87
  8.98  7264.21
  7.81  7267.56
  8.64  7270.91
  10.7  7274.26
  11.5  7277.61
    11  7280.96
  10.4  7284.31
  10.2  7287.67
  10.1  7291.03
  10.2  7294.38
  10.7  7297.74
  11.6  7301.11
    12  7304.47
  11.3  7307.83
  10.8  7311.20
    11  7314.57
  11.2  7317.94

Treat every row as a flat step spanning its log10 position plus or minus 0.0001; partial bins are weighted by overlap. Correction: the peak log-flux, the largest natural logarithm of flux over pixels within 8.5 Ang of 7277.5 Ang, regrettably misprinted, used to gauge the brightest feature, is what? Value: 2.44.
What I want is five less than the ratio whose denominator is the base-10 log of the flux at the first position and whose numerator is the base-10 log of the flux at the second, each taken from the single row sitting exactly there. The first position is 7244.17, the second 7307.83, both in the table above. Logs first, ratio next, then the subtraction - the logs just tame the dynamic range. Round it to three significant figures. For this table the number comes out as -3.97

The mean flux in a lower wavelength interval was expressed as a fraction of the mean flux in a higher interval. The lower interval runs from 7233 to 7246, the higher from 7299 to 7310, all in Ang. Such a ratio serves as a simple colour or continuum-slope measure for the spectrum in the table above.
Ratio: 0.90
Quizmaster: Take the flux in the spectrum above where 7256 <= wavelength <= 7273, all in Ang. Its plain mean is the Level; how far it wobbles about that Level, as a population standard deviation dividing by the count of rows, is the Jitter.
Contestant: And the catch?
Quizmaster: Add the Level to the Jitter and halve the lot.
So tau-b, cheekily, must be 5.0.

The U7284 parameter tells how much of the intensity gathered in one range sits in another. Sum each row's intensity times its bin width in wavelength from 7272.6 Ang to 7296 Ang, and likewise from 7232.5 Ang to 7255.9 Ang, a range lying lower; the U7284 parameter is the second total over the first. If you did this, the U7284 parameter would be 0.98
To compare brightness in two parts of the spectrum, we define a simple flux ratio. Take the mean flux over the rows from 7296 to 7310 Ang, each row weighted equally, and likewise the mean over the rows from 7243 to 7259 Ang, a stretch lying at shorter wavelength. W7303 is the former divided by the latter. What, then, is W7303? 1.10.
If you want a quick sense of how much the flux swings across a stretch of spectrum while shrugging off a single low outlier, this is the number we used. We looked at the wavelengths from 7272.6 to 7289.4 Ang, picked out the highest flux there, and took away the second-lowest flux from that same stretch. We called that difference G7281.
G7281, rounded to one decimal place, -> 1.1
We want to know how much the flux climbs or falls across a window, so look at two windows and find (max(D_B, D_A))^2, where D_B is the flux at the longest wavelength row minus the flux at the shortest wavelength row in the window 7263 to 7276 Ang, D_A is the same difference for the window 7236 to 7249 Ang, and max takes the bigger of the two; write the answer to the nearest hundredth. 2.96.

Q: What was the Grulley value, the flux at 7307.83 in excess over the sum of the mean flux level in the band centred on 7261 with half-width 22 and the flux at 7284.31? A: -9.2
